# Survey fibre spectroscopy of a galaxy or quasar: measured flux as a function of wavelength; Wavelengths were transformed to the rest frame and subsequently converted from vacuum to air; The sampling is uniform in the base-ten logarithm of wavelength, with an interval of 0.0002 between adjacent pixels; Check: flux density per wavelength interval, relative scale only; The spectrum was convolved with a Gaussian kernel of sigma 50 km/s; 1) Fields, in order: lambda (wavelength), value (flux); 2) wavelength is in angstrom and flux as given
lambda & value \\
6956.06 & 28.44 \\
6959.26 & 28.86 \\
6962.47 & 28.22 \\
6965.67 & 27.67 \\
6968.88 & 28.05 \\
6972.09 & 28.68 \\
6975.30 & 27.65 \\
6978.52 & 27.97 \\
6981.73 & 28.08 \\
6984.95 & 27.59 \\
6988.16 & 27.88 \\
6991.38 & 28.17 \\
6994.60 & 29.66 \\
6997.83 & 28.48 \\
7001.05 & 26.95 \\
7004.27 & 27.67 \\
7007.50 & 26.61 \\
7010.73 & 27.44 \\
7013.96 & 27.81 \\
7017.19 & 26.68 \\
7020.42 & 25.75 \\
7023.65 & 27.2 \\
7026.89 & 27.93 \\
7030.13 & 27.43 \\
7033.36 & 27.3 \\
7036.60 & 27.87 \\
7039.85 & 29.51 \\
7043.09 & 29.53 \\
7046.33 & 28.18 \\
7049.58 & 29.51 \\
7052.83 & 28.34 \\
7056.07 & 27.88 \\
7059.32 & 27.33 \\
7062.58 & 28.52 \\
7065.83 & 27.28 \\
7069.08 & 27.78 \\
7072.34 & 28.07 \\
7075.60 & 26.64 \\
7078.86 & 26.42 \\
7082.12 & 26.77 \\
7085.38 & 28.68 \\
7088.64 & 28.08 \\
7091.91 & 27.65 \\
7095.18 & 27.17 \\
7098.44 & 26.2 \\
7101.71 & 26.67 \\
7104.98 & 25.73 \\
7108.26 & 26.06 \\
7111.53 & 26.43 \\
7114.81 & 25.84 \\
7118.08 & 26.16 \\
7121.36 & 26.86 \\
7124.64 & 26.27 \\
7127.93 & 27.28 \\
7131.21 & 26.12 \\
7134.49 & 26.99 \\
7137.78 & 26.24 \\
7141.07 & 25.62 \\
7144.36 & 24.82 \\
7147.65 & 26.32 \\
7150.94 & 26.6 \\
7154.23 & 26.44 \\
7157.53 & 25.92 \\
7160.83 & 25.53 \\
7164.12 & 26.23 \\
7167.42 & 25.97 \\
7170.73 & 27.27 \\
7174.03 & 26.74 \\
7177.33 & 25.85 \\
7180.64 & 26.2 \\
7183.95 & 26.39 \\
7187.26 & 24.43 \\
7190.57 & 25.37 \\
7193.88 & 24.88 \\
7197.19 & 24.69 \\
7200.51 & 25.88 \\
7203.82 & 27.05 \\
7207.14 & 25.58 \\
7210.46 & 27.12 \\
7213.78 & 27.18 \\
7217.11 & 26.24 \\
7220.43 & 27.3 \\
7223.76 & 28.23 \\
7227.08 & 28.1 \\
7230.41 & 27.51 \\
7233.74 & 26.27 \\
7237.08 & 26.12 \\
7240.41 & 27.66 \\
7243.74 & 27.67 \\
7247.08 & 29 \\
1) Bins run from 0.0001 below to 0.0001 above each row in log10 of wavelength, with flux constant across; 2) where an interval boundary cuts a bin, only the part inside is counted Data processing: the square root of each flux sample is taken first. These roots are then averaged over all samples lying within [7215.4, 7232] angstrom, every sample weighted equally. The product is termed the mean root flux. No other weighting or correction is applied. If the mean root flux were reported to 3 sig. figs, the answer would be 5.24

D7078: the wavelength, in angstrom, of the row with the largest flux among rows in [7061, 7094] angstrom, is 7085.38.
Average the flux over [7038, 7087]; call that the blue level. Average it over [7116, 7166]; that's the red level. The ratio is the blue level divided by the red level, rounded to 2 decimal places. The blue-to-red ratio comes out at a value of 1.07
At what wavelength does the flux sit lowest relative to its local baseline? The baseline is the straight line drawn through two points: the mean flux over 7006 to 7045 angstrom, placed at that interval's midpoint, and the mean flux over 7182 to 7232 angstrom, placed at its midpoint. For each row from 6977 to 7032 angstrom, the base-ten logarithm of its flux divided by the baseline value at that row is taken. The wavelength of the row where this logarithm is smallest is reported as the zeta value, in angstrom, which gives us 7020.42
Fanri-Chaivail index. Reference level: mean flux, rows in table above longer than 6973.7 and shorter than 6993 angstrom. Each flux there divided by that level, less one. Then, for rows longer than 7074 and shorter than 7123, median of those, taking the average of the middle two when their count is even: -0.04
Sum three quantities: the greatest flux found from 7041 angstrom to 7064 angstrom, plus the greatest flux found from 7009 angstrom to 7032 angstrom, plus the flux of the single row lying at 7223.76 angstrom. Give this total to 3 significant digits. 85.7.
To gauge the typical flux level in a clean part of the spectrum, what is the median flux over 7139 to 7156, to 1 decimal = 26.3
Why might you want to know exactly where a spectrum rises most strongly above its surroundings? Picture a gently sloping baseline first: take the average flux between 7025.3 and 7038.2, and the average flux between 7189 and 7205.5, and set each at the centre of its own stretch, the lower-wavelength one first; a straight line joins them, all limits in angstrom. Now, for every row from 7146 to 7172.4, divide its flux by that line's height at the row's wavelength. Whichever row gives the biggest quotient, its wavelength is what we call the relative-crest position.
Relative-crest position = 7170.73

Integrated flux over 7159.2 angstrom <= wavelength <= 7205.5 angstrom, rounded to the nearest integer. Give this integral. 1199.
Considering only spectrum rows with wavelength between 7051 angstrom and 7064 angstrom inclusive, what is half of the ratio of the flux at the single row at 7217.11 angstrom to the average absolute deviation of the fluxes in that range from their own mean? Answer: 32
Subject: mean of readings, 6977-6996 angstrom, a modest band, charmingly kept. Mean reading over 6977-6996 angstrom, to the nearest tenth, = 28.2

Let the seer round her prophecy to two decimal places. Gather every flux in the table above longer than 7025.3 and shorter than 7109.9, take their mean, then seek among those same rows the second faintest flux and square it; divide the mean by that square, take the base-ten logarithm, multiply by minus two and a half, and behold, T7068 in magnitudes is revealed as 3.48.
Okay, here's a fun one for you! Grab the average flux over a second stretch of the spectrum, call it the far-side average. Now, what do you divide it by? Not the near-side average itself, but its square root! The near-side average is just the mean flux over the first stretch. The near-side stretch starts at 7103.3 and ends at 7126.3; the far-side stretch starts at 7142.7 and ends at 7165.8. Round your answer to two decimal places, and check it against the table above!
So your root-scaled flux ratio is 5.08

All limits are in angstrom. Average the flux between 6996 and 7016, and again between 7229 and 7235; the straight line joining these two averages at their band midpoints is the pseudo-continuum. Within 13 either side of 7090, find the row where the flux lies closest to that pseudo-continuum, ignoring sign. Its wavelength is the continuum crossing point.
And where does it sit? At 7095.18 angstrom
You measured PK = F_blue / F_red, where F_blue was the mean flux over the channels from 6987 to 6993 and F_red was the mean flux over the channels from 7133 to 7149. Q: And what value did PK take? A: 1.08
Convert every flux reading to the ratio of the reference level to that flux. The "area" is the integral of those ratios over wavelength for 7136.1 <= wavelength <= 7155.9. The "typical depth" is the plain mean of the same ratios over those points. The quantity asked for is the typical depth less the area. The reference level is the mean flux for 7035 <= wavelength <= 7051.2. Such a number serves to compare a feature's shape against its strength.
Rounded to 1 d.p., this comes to -20.9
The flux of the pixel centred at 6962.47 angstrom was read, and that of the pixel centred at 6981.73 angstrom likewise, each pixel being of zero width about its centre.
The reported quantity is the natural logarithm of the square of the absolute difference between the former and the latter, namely -3.9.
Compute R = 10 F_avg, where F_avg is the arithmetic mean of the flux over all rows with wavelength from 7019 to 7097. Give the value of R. 278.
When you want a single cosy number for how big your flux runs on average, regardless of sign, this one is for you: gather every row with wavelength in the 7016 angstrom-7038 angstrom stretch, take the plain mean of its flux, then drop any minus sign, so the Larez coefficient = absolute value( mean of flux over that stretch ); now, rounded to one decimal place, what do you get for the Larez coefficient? 27.2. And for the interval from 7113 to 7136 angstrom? 26.5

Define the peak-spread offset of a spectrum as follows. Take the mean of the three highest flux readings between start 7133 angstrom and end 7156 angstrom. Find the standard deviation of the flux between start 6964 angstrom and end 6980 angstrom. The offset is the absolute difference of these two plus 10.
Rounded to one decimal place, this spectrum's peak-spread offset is 36.3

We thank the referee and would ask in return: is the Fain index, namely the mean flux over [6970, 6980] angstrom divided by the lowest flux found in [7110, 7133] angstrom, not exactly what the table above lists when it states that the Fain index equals 1.09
